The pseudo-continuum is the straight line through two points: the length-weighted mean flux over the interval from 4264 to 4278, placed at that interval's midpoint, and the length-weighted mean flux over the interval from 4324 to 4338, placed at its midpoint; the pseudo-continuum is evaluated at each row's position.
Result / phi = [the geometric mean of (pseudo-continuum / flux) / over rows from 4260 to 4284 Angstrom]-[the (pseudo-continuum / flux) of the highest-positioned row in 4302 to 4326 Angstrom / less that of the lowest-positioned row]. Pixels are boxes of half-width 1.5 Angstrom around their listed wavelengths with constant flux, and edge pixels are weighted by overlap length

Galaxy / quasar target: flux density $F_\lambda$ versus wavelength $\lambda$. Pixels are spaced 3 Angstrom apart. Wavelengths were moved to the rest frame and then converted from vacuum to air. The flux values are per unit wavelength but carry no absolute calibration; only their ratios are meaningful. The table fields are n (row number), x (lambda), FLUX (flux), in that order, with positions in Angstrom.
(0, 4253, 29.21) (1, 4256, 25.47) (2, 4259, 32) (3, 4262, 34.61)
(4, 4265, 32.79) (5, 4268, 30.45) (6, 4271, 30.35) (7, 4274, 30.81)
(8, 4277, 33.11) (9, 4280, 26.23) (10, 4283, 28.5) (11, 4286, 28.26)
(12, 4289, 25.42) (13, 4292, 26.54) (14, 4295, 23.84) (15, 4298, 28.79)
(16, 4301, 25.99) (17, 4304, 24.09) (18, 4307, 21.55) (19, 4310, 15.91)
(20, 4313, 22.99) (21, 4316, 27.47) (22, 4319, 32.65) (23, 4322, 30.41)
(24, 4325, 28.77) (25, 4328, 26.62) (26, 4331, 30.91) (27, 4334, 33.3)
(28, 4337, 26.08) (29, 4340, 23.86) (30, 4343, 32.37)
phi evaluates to 1.25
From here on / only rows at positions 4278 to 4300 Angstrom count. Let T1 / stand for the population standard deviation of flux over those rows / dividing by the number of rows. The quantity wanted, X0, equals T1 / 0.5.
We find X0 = 3.4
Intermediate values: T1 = 1.7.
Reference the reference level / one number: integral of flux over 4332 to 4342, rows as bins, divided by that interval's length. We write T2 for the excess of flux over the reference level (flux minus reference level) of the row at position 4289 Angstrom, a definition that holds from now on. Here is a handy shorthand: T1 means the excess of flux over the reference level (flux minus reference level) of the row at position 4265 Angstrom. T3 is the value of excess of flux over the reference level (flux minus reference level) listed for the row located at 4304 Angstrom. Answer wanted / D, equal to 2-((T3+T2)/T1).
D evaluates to 3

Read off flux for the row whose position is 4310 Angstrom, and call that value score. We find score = 15.91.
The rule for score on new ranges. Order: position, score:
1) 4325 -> 28.77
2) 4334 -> 33.3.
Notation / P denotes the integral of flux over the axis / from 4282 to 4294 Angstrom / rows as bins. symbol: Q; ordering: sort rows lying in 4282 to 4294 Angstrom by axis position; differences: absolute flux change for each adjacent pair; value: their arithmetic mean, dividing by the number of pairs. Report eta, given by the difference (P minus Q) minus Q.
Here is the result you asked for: 321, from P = 324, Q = 1.4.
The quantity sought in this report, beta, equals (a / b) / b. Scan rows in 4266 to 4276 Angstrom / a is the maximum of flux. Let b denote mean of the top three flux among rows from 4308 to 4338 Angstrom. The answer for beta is 0.0296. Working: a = 30.81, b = 32.3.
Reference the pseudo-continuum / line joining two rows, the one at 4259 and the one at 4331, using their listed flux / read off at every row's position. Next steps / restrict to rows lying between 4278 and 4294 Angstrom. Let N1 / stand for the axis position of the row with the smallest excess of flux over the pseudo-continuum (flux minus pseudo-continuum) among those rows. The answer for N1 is 4289 Angstrom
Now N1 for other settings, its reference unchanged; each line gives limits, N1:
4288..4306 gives 4295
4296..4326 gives 4310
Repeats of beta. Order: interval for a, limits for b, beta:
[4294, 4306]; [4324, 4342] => 0.0300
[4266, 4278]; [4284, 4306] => 0.0426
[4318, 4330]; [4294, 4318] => 0.0434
